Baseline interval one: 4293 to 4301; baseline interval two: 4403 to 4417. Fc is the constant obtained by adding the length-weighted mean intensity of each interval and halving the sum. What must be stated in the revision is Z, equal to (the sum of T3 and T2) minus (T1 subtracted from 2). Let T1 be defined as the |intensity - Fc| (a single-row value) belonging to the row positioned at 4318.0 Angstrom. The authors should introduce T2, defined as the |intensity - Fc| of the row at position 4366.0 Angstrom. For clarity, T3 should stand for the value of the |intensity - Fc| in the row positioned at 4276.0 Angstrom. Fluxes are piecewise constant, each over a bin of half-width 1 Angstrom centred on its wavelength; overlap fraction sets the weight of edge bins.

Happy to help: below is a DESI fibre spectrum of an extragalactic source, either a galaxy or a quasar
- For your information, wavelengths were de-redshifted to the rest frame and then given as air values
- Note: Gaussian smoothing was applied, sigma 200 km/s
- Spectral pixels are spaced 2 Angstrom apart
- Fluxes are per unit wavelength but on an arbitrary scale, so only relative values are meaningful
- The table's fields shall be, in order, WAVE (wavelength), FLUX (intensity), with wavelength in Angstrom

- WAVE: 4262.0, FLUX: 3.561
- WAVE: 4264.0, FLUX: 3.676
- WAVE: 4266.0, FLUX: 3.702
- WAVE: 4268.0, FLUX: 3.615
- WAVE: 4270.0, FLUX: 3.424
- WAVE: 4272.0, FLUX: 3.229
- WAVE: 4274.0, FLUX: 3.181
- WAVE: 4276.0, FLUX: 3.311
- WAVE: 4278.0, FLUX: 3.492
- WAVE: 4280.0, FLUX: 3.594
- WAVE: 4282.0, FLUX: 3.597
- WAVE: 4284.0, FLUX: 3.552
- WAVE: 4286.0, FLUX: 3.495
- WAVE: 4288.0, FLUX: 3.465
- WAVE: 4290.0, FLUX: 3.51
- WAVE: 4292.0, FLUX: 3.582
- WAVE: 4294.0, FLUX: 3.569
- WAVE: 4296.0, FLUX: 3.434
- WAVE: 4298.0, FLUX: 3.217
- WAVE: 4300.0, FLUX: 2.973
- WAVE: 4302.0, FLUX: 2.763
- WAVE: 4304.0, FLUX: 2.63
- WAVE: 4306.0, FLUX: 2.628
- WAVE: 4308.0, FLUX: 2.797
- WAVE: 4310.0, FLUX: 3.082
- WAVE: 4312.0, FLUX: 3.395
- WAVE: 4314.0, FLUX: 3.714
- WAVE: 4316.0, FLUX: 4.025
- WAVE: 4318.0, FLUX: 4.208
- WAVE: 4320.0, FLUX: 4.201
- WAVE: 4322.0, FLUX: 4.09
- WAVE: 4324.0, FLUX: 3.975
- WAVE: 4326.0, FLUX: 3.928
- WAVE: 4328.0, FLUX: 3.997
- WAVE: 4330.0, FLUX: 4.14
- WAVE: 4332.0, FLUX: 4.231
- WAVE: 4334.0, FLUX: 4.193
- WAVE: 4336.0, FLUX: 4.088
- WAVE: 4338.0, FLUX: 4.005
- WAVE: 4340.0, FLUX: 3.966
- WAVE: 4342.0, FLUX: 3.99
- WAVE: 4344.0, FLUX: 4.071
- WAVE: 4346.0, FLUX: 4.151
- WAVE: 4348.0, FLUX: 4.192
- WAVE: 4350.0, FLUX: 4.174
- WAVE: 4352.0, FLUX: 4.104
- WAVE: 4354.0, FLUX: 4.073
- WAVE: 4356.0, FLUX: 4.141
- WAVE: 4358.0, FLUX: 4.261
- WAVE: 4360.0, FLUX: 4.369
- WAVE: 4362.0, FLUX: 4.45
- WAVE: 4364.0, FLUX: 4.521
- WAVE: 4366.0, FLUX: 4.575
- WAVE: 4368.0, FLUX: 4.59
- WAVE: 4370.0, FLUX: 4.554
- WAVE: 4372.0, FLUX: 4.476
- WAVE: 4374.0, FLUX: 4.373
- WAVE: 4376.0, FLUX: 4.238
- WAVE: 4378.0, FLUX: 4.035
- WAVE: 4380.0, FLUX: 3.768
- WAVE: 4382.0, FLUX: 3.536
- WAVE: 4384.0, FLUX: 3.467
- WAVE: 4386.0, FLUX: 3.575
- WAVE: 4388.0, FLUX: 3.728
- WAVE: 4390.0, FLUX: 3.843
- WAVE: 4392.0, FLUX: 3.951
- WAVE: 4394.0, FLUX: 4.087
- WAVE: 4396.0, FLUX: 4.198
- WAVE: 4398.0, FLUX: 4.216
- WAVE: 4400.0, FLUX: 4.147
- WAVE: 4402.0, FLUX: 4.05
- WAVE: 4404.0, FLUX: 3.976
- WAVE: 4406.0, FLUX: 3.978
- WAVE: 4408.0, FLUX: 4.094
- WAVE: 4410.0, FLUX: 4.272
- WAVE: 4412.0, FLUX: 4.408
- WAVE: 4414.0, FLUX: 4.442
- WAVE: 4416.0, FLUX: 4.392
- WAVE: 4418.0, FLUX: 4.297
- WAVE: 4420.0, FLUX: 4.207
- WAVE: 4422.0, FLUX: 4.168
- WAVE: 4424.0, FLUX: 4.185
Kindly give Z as -0.29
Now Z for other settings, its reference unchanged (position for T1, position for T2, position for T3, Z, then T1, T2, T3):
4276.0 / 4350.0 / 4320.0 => -0.70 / 0.45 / 0.41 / 0.44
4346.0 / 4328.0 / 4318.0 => -0.93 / 0.39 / 0.24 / 0.45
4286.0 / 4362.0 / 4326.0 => -0.88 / 0.27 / 0.69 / 0.17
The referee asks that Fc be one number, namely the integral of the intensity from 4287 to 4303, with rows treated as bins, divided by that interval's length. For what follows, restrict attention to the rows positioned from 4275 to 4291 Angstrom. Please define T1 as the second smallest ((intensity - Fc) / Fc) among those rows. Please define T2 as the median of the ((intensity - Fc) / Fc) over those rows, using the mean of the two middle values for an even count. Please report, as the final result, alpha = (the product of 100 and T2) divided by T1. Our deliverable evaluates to 125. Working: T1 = 0.05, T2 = 0.06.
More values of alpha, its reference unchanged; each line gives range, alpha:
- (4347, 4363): 110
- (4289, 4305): -2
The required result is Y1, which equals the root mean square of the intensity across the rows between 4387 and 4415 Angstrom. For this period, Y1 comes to 4.10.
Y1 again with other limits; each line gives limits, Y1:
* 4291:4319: 3.32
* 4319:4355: 4.09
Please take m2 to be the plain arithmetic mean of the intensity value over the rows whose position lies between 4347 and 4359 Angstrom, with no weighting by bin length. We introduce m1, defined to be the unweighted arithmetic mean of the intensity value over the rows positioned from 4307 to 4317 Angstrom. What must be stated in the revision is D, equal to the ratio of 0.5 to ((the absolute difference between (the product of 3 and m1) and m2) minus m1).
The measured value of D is 0.189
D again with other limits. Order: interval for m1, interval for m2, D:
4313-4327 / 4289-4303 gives 0.105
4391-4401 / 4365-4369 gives 0.137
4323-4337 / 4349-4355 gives 0.124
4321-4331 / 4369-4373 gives 0.141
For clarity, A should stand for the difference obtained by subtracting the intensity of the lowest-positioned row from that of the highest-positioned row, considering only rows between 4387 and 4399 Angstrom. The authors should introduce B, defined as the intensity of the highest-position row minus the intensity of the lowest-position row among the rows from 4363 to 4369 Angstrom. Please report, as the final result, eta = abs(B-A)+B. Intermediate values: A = 0.5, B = 0.07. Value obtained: 0.5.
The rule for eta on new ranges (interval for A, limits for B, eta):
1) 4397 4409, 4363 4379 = -0.1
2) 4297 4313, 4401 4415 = 0.6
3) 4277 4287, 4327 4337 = 0.2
